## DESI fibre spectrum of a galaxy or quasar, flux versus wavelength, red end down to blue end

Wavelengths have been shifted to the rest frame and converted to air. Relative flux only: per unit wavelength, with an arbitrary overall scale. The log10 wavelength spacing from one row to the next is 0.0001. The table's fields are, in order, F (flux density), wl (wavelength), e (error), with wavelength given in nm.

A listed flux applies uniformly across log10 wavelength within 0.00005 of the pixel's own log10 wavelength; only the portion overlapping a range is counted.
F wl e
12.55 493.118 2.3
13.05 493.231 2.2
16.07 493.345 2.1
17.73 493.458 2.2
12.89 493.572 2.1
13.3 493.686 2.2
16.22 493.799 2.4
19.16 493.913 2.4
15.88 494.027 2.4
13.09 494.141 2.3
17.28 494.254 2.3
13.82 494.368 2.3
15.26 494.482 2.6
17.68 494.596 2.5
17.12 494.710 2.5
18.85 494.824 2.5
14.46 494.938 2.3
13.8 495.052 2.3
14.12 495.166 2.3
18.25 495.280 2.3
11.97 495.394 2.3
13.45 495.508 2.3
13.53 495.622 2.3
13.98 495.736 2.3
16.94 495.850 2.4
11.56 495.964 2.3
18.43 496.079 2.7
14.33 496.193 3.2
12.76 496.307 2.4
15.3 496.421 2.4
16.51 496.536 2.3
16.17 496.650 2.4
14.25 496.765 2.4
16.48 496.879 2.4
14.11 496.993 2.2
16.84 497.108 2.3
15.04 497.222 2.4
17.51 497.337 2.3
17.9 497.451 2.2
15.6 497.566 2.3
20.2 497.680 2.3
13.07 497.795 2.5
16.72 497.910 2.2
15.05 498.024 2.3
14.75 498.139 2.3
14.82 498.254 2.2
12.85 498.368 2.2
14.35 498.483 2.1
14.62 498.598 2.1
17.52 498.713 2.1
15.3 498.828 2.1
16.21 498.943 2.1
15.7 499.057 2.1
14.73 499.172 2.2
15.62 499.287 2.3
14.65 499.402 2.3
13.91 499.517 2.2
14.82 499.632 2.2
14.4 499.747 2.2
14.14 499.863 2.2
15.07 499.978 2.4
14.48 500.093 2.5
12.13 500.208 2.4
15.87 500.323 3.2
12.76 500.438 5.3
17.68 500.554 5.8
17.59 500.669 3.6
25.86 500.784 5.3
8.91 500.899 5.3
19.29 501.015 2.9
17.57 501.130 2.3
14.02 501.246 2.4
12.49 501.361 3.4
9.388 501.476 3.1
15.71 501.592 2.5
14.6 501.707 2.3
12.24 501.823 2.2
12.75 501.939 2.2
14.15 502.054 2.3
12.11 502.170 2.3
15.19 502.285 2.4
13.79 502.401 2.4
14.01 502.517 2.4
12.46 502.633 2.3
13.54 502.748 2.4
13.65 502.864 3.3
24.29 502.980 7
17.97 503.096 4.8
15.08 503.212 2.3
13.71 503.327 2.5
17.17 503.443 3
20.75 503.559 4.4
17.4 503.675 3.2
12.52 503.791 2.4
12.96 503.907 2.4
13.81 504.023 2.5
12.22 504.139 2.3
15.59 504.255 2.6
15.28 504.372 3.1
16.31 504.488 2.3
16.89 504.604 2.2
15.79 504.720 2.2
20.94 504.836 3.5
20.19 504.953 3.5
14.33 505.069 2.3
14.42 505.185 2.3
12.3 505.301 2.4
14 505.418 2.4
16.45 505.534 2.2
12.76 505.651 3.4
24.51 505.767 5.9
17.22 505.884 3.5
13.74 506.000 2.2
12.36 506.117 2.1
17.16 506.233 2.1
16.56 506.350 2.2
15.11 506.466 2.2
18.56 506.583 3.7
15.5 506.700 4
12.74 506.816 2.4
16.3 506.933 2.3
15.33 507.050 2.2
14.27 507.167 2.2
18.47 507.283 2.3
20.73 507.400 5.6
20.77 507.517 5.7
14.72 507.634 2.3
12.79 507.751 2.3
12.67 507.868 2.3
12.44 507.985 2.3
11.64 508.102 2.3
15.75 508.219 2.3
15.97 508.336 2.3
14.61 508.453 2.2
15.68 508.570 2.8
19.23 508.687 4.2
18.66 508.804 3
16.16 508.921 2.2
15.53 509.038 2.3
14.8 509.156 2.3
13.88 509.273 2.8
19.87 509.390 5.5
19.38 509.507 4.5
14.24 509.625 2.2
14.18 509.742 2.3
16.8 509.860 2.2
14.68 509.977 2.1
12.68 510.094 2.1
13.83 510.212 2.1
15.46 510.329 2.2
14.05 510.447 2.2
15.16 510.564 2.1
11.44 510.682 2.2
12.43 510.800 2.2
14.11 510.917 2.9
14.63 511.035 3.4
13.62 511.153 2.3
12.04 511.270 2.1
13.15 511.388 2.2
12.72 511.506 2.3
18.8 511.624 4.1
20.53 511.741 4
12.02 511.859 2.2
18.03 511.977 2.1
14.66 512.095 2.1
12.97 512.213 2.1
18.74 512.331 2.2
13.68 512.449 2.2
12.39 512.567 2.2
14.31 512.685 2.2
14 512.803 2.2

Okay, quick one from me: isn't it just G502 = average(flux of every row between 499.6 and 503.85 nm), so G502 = 15.1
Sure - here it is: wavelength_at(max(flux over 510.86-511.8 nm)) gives 511.741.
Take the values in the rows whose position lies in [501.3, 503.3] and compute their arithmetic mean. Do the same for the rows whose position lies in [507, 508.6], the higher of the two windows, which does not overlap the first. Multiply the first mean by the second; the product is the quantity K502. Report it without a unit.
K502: 221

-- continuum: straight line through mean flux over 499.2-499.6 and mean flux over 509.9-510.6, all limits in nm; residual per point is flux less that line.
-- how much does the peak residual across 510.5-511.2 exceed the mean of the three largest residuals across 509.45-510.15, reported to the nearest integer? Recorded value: -2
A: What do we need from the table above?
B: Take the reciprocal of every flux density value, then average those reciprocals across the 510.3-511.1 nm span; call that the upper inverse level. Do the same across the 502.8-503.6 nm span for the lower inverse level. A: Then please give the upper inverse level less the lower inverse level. 0.013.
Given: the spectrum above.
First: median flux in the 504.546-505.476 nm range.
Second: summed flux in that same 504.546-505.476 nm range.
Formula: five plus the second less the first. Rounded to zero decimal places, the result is 119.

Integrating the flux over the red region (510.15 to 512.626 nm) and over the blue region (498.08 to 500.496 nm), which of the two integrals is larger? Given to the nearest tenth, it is 35.9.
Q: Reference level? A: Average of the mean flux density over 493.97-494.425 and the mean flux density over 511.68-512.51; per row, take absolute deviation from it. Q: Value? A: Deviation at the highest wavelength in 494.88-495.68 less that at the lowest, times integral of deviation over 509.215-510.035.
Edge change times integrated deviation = 1.6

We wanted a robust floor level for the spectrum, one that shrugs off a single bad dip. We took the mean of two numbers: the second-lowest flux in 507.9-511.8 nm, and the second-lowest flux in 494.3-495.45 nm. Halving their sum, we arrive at 12.7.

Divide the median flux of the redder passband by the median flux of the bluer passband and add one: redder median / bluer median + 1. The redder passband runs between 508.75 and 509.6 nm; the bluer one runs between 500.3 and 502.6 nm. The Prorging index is 2.15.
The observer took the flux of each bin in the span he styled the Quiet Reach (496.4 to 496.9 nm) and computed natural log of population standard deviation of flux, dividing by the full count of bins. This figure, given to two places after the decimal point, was -0.15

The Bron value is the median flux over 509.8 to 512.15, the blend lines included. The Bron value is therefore 14.1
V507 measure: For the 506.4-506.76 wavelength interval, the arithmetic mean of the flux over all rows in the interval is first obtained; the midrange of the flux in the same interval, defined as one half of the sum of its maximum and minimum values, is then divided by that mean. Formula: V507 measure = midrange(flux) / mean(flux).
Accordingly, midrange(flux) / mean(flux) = 1.027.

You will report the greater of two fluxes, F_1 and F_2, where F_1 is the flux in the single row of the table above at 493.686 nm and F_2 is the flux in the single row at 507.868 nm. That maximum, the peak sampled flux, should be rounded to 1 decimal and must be 13.3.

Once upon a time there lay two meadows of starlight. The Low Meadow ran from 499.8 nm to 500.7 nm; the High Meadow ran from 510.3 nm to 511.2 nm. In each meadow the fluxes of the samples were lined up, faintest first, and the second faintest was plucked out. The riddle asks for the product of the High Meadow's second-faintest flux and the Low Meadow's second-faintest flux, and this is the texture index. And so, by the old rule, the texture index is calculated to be 159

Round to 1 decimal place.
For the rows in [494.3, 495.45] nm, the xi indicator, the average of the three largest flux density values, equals 18.3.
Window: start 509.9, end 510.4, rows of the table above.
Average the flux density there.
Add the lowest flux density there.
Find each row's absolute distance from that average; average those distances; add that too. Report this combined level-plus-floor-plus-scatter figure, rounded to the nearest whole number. 28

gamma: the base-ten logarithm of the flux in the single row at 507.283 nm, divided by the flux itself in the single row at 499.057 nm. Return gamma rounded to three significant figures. 0.0807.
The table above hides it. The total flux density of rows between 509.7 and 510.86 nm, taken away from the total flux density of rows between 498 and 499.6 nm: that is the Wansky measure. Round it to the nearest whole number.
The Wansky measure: 69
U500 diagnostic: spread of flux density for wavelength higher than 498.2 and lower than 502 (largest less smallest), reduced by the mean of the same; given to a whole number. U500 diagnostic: 2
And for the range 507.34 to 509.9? -7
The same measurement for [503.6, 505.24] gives -7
